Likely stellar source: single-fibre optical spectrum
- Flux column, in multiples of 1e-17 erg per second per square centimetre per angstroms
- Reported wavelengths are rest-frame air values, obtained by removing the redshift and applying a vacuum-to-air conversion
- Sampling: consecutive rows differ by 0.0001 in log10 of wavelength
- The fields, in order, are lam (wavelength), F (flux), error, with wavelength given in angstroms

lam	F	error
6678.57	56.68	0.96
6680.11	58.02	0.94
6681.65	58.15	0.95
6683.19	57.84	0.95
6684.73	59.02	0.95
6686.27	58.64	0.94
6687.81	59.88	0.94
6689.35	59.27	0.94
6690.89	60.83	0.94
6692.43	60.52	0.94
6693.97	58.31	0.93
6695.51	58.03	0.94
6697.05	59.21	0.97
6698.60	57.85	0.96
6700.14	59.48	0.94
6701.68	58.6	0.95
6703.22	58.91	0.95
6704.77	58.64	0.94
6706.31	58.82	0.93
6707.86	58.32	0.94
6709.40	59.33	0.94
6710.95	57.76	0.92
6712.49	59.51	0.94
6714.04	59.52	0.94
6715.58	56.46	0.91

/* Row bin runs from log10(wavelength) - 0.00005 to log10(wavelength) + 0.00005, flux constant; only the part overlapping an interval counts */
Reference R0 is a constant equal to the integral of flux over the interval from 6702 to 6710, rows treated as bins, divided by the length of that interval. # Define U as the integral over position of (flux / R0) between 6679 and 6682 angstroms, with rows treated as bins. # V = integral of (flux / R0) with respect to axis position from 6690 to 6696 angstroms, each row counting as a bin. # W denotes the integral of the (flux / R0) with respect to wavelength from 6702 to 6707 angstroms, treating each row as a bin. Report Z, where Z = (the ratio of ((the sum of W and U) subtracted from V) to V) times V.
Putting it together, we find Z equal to -1.9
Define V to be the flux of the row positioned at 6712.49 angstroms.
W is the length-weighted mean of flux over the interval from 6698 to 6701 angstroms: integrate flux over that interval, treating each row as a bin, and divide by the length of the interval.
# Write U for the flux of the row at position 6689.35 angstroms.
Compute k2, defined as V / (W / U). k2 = 60.0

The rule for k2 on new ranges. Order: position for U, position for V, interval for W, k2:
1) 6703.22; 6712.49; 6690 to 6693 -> 57.8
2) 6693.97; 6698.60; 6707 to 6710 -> 57.4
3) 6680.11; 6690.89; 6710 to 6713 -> 60.2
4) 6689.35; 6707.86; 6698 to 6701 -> 58.8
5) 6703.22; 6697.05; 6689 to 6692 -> 57.9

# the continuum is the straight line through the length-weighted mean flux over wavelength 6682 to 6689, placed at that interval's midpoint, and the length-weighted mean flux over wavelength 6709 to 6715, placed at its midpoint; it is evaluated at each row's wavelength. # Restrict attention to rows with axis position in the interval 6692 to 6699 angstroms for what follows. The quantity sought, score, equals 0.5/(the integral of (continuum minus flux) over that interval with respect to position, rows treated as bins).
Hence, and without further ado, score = 0.6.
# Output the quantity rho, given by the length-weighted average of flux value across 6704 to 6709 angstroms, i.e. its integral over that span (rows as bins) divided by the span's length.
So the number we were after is 58.7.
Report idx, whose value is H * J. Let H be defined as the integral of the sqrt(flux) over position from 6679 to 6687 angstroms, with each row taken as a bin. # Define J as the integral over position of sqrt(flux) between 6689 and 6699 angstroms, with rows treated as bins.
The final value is 4693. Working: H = 61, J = 77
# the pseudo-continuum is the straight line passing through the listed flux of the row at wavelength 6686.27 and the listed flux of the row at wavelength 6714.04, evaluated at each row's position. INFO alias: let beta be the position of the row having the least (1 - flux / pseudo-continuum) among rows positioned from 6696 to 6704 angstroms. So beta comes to 6700.14 angstroms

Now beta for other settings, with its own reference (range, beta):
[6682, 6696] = 6690.89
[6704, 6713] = 6712.49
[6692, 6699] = 6692.43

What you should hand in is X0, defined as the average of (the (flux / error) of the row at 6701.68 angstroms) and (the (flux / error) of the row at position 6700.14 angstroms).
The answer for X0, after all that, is 62.5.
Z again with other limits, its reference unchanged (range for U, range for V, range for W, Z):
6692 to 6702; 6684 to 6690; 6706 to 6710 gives -8.0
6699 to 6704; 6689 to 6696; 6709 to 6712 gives -0.9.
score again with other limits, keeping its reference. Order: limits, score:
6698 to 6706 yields 0.4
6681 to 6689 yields 1.1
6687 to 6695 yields -0.1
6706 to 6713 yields 0.3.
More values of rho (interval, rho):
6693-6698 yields 58.5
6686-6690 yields 59.3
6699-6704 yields 58.9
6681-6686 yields 58.3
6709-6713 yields 58.8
